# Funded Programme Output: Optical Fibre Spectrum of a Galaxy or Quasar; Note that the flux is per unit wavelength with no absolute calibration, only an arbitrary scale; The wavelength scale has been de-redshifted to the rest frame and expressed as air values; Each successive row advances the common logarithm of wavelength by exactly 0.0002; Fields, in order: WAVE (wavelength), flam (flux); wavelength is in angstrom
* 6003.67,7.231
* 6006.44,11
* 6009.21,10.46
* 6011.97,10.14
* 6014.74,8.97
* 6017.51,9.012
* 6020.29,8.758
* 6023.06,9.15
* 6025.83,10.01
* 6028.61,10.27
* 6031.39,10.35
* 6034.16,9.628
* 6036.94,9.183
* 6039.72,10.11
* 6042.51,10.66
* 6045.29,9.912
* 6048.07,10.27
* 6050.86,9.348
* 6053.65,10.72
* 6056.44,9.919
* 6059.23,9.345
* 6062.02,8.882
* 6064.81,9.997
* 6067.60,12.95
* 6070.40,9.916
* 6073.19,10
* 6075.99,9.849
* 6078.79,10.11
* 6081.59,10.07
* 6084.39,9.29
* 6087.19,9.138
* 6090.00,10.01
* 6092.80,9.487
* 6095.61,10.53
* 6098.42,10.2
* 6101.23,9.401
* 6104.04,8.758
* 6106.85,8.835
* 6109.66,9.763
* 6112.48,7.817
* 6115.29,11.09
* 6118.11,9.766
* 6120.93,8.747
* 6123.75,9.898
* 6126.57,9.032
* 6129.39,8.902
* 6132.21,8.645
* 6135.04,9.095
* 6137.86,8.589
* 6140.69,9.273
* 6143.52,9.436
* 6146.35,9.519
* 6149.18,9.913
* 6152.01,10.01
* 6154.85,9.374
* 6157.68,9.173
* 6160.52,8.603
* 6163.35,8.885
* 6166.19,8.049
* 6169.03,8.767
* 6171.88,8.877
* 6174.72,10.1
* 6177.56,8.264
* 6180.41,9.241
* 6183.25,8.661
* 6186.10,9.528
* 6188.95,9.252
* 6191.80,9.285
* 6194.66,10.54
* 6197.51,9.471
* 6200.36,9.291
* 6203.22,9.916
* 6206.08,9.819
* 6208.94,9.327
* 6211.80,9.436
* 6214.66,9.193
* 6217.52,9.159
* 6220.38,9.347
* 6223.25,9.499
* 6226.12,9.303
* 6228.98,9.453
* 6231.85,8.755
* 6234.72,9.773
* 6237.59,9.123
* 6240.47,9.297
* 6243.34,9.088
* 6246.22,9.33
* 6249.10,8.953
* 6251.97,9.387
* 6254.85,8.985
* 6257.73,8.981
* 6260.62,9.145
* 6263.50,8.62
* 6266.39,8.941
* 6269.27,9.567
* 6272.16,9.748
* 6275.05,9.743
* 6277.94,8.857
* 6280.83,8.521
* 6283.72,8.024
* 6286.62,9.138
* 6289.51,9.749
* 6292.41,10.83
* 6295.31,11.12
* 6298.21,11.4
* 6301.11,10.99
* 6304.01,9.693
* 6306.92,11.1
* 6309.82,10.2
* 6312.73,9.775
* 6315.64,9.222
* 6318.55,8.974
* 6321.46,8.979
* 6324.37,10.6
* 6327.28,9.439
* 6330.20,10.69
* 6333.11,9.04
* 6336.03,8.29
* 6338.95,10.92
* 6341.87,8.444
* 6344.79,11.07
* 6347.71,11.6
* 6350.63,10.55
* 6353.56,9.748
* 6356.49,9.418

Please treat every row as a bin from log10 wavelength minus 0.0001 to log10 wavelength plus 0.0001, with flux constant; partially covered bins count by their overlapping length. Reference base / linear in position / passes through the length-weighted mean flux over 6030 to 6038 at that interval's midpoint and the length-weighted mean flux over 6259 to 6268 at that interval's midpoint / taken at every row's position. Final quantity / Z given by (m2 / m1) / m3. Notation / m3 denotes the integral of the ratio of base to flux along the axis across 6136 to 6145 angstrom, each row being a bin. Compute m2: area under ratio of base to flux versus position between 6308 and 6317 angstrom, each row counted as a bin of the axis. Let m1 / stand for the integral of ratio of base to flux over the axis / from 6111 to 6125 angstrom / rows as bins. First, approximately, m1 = 14.2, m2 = 8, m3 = 9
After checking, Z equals 0.06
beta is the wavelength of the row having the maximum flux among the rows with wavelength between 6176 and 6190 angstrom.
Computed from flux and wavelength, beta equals 6186.10 angstrom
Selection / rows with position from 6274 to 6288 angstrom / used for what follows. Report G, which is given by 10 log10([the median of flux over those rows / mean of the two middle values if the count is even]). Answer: 9.5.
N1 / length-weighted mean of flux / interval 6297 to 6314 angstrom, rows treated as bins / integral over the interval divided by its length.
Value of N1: 10.5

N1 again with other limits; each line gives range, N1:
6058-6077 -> 10.1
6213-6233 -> 9.3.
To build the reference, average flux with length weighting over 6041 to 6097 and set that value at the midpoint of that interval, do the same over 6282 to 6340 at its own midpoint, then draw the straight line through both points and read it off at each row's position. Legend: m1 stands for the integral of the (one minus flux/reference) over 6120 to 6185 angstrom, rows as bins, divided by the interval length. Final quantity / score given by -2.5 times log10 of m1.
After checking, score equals 2.6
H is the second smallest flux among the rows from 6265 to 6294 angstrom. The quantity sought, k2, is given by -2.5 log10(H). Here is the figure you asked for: -2.33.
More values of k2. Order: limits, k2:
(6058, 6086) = -2.42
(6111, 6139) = -2.33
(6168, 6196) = -2.34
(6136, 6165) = -2.34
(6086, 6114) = -2.36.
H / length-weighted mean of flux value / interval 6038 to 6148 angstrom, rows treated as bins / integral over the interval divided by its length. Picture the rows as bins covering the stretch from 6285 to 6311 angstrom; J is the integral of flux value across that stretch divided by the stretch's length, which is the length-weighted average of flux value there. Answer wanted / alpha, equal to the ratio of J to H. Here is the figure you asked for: 1.08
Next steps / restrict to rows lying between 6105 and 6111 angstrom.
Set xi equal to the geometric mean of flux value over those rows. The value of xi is 9.3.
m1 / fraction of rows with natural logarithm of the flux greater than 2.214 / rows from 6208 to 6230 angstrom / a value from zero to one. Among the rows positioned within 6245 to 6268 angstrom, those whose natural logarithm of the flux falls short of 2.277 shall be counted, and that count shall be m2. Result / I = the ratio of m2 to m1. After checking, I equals 8.0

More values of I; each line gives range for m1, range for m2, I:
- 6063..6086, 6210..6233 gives 8.0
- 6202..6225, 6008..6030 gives 4.0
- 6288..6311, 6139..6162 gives 6.0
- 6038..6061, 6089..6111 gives 4.0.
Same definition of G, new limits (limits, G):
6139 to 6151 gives 9.8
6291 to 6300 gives 10.5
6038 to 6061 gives 10.0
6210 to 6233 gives 9.7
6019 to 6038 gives 9.8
